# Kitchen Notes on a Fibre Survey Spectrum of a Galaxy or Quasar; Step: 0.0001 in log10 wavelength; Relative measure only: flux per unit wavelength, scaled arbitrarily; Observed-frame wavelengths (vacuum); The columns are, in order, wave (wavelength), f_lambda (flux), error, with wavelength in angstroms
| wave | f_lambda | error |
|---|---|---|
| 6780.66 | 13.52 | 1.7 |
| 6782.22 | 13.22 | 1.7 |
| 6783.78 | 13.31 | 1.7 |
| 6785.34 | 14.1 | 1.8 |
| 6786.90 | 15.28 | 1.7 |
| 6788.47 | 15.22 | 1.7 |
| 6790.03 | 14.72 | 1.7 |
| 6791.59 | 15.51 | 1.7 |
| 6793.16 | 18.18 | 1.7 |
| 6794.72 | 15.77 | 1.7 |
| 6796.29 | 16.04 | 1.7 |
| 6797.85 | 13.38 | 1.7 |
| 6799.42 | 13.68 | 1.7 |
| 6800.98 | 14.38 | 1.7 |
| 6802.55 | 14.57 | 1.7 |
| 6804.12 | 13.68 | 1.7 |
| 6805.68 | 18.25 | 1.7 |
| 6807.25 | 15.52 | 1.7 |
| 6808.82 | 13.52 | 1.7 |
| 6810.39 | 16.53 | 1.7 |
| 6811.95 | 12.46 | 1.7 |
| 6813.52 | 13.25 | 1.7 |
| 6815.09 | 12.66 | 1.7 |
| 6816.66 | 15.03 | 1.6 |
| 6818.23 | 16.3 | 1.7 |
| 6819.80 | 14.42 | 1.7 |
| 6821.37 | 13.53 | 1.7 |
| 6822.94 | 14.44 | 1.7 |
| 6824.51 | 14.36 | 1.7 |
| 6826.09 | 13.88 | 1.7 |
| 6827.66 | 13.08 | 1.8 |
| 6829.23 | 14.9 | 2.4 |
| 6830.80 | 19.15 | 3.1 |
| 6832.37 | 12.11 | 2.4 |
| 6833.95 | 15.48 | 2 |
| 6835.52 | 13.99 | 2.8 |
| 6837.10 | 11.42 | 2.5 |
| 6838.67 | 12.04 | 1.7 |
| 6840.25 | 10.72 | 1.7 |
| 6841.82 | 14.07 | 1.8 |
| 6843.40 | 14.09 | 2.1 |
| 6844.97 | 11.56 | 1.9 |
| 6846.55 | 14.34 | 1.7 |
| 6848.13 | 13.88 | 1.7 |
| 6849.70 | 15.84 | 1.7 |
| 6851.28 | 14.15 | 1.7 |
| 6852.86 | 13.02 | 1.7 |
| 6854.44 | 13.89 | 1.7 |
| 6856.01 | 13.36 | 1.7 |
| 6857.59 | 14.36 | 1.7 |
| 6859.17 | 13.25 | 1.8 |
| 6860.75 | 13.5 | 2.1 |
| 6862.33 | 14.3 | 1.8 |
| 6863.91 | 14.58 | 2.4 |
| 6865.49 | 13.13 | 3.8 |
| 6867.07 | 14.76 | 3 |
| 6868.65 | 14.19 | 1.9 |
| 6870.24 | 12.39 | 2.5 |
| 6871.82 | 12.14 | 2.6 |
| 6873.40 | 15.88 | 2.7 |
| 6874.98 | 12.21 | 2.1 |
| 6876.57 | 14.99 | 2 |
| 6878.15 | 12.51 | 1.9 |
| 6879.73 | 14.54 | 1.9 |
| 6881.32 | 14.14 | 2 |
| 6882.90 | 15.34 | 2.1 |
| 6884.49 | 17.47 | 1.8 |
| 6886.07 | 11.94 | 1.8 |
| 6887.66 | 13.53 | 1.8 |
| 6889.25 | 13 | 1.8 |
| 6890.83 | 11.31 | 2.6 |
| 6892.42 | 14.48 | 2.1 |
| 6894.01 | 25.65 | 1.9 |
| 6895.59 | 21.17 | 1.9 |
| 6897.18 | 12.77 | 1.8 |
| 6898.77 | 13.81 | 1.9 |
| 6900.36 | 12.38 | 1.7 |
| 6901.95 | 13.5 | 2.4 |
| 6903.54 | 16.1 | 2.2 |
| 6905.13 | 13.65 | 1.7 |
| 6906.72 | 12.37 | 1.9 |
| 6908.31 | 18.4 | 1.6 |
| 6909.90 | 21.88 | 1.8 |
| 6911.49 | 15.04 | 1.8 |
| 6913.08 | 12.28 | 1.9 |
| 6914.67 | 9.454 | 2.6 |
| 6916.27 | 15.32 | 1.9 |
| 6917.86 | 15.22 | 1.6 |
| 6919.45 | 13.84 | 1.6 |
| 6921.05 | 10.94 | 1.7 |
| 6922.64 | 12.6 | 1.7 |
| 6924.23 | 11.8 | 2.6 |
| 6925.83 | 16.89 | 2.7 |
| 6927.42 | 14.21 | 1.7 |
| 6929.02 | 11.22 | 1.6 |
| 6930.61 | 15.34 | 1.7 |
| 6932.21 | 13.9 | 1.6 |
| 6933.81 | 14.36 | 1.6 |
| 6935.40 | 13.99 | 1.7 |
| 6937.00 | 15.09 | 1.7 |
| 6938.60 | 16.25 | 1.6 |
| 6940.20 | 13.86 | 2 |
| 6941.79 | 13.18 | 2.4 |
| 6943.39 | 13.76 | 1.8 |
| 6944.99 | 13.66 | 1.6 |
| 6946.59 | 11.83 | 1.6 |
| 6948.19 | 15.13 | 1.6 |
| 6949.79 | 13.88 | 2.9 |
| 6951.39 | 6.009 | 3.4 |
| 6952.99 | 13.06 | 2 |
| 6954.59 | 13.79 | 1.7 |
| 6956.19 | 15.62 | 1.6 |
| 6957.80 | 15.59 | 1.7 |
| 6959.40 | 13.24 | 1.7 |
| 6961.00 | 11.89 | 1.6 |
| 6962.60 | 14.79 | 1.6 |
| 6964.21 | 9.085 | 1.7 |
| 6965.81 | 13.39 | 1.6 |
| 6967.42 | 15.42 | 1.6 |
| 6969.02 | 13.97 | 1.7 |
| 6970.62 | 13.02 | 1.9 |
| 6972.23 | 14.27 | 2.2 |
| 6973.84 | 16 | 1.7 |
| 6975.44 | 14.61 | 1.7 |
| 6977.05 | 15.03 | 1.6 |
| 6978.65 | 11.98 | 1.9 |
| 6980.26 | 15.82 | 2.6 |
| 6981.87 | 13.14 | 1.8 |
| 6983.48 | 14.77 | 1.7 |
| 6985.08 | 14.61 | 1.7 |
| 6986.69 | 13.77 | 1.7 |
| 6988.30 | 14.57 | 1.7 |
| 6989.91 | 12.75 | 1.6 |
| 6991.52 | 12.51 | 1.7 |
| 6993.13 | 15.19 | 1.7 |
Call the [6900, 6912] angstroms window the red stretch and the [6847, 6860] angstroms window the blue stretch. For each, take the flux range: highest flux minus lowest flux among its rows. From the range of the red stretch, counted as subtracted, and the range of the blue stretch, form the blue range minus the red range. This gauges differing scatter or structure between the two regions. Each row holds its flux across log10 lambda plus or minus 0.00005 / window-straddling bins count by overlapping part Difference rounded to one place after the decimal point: -6.7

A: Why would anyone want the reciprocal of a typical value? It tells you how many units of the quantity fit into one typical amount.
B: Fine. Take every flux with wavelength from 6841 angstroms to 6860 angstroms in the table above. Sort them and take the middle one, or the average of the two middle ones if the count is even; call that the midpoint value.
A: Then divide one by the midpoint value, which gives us 0.0715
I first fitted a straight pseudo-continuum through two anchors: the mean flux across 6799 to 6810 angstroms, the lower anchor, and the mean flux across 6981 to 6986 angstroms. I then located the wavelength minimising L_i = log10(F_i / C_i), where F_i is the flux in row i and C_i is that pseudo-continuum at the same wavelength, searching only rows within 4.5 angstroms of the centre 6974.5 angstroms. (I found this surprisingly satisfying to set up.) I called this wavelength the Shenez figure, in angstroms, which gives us 6978.65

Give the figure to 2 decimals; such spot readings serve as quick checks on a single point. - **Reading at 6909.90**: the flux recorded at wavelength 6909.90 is 21.88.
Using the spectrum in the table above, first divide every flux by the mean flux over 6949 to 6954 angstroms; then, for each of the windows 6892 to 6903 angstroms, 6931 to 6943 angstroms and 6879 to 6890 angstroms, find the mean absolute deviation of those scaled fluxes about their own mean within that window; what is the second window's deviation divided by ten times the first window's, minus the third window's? -0.10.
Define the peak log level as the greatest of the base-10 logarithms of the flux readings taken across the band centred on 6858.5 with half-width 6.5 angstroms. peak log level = 1.164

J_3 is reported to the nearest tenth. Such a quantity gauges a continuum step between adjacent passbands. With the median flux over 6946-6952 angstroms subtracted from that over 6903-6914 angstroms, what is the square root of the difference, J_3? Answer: 1.5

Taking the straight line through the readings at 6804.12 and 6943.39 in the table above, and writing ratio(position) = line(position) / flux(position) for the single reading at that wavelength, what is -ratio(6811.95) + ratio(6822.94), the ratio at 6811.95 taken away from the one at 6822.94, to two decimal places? -0.15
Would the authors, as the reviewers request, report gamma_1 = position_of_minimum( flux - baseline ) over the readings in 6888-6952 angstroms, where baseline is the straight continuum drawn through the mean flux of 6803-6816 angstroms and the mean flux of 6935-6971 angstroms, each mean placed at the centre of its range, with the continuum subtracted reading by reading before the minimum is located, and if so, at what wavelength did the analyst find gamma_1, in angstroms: 6951.39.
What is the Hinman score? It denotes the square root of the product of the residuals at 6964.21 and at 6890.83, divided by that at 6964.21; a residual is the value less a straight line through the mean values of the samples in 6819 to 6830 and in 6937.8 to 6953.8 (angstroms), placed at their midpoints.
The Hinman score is -0.8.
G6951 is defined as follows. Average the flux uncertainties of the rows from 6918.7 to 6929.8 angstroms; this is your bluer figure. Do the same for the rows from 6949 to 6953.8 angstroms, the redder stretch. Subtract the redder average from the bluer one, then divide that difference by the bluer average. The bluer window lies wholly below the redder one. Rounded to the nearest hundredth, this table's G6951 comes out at -0.42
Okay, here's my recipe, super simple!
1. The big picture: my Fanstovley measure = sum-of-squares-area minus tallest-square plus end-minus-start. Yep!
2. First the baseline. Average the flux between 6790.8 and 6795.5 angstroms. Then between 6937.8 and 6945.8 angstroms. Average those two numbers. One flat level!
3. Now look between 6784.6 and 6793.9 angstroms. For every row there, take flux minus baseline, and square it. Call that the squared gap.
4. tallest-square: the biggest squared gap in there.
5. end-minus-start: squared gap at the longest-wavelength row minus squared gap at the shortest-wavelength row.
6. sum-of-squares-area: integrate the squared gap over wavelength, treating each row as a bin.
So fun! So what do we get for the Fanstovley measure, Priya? 14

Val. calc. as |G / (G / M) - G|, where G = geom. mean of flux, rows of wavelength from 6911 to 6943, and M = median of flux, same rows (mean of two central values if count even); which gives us 0.3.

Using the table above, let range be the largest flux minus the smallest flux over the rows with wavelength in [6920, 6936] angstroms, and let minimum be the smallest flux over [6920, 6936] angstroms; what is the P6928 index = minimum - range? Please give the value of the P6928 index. 5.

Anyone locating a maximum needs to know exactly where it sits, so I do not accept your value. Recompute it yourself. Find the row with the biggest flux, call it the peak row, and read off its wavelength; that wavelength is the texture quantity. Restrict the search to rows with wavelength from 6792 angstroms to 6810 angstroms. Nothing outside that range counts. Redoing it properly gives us 6805.68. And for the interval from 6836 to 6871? 6849.70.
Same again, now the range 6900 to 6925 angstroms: 6909.90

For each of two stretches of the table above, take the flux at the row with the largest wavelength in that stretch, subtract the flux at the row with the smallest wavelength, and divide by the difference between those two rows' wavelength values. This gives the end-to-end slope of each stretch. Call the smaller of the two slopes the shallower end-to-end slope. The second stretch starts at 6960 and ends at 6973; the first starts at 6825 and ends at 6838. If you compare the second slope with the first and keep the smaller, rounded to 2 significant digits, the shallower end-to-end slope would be -0.22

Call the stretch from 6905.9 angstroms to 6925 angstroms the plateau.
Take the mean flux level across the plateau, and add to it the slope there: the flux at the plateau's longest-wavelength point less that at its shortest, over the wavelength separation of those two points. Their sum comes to 14.1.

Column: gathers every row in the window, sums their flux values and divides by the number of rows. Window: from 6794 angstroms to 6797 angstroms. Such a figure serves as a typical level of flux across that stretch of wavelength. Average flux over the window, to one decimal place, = 15.9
